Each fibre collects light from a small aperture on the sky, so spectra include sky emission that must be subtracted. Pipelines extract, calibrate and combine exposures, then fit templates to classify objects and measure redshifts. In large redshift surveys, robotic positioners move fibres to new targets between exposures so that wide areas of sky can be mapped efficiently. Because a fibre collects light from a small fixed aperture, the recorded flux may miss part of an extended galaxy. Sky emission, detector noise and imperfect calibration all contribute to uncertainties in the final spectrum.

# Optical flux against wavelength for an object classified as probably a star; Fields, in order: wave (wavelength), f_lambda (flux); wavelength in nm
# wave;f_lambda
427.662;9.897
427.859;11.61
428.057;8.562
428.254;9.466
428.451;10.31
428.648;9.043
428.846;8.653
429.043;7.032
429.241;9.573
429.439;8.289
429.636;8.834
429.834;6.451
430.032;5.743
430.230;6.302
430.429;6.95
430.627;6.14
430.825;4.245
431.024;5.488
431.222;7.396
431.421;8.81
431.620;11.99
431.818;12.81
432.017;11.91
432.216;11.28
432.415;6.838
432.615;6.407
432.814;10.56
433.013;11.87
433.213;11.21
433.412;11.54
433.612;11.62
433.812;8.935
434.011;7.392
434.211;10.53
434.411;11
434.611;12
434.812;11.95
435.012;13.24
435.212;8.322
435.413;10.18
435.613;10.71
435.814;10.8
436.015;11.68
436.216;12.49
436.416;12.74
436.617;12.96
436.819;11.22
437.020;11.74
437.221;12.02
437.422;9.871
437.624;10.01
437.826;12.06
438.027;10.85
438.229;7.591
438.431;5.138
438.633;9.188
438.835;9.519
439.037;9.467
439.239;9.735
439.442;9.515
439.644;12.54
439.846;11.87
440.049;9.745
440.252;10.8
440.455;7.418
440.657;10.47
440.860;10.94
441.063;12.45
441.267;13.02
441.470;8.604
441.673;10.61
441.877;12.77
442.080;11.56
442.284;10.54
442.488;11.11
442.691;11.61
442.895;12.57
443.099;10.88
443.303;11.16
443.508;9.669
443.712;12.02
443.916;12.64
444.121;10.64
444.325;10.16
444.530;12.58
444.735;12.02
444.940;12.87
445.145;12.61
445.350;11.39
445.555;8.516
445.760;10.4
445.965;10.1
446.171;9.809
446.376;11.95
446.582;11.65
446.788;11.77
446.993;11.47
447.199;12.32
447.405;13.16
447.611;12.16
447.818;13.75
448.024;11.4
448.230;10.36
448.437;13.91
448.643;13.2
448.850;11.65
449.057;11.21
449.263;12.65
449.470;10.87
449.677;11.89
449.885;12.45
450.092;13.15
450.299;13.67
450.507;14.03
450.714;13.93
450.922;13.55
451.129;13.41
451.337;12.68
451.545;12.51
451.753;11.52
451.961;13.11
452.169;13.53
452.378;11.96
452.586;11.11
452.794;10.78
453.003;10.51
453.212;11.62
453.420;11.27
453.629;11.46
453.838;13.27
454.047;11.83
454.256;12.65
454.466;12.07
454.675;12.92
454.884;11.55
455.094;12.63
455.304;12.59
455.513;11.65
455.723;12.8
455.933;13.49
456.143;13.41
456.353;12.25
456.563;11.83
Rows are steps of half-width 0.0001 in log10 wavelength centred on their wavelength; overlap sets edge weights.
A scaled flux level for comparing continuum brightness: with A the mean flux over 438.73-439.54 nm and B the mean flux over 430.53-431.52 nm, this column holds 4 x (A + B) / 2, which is 32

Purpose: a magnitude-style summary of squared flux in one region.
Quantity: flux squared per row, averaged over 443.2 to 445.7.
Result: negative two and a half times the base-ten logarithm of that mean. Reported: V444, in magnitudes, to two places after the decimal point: -5.29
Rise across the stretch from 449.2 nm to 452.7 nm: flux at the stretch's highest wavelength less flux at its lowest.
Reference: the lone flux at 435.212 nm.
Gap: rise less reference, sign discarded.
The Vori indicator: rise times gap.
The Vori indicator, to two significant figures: -15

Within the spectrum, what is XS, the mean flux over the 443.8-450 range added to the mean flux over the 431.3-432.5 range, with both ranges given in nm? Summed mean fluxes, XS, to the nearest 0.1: 22.3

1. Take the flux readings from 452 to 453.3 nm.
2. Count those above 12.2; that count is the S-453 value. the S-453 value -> 1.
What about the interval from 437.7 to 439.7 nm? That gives 1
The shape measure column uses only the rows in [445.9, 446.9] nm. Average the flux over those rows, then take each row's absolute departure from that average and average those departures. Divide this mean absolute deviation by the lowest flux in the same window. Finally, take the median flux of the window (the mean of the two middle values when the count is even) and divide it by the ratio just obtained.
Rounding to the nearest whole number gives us 130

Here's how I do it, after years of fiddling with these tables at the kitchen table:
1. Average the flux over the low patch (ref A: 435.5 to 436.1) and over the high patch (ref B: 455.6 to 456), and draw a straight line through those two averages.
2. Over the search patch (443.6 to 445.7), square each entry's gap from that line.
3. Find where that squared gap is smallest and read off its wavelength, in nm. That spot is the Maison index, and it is 444.735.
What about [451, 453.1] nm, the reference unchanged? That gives 451.337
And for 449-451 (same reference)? 449.885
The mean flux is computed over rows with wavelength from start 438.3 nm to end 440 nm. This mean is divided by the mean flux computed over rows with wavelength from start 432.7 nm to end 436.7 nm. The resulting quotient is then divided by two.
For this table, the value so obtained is 0.43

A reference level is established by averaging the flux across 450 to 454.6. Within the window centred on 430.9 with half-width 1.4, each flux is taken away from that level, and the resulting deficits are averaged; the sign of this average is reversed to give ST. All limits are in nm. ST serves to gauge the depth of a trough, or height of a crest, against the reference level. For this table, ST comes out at -4.3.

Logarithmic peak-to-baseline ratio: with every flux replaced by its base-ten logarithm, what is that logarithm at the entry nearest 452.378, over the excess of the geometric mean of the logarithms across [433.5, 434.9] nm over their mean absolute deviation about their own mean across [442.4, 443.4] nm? 1.08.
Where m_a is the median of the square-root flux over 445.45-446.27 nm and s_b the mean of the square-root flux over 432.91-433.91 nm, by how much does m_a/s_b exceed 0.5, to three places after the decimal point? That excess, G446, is 0.451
